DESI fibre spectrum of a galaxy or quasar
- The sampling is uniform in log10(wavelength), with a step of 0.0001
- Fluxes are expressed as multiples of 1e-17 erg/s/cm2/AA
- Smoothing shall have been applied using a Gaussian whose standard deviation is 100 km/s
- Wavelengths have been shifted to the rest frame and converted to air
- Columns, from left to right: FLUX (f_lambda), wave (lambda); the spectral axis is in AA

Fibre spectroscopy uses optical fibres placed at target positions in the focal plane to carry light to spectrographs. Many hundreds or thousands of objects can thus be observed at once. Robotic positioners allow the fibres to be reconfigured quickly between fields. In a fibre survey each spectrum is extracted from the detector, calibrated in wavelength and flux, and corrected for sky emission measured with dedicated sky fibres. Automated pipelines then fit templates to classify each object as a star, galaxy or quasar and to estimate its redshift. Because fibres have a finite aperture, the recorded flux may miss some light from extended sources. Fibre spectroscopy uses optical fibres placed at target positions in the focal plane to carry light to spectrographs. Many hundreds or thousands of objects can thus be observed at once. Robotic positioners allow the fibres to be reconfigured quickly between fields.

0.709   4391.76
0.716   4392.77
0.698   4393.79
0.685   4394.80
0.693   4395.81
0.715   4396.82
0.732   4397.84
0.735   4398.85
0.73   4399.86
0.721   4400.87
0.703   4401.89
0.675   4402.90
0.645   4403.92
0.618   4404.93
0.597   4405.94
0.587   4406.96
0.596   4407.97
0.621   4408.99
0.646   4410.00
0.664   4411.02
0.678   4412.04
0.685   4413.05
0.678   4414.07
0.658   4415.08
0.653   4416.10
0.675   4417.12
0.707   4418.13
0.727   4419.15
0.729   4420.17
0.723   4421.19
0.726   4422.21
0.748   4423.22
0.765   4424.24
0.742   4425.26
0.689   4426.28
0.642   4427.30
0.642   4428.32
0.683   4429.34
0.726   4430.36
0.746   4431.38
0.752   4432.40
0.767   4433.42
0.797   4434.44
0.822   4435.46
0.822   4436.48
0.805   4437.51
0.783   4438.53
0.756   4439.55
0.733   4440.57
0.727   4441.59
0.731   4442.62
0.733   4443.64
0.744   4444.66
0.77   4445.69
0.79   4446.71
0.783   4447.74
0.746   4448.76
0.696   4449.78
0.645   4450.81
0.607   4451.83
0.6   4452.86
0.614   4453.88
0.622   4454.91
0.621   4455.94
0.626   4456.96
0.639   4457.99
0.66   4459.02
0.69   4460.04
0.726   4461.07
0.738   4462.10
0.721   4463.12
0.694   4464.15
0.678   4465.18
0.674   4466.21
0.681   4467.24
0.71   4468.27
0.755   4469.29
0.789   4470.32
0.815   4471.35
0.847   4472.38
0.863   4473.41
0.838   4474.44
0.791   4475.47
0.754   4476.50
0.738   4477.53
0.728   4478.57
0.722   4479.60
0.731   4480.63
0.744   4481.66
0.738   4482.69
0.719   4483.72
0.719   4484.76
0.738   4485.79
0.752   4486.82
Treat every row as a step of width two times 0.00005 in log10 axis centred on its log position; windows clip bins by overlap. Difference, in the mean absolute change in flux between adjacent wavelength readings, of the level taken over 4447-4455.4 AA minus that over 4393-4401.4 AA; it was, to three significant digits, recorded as 0.0183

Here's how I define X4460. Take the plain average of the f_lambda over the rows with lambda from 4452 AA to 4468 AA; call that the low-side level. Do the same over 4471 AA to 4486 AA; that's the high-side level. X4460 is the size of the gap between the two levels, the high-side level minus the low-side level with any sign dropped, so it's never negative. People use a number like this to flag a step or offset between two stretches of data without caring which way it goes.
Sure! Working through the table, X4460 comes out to 0.10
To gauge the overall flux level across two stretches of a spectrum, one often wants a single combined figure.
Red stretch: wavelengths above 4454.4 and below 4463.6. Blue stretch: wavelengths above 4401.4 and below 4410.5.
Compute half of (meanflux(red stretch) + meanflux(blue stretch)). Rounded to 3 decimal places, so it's 0.652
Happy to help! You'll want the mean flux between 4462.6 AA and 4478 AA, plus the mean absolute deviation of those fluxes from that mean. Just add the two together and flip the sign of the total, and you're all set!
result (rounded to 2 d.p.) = -0.81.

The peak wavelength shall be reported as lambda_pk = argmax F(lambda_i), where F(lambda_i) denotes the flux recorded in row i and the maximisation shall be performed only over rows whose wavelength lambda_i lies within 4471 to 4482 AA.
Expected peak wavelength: 4473.41 AA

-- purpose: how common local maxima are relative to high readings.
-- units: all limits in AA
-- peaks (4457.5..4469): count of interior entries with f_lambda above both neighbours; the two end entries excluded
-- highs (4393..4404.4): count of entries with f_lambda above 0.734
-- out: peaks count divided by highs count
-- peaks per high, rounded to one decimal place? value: 1.0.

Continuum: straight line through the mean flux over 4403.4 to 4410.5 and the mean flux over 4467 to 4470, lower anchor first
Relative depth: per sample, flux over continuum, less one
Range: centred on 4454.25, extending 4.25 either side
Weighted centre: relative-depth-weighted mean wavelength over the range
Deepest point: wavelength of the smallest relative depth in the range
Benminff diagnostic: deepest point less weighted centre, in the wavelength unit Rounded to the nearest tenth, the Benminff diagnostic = -1.5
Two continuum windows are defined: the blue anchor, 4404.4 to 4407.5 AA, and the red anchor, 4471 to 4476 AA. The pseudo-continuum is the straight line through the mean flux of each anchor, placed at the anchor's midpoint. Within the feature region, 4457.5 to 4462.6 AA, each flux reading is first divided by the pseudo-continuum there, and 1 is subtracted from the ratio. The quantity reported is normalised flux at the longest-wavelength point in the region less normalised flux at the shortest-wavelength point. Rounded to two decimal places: 0.11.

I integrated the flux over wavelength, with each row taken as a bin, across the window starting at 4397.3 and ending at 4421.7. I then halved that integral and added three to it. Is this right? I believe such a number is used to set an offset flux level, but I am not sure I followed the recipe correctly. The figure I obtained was 11.2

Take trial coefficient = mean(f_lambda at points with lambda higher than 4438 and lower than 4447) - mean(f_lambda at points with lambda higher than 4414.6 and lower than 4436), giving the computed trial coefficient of 0.03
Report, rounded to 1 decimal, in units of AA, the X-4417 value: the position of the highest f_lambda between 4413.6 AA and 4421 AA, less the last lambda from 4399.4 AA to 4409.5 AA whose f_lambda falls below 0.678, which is 11.2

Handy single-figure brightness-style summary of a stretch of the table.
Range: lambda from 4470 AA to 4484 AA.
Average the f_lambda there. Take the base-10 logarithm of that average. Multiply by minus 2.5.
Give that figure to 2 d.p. 0.28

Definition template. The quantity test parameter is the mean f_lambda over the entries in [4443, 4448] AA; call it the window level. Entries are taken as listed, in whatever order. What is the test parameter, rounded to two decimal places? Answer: 0.76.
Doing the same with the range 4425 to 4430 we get 0.68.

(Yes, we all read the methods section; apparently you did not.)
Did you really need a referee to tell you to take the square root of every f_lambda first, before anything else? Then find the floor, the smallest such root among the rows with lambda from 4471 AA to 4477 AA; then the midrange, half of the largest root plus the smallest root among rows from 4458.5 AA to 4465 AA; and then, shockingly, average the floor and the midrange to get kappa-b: 0.852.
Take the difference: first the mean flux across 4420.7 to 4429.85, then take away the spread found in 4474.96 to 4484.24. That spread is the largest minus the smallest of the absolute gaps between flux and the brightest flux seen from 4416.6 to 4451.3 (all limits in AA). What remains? 0.63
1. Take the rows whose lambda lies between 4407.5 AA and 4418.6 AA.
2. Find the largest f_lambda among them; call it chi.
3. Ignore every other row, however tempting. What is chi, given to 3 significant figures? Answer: 0.707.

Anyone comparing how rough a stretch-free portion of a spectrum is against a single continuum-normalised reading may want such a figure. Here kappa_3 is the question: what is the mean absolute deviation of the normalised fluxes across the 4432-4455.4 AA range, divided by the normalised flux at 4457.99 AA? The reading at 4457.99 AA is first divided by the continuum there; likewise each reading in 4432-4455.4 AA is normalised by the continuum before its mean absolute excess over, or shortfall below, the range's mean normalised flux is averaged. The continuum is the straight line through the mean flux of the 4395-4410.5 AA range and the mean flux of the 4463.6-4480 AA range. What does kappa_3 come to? 0.094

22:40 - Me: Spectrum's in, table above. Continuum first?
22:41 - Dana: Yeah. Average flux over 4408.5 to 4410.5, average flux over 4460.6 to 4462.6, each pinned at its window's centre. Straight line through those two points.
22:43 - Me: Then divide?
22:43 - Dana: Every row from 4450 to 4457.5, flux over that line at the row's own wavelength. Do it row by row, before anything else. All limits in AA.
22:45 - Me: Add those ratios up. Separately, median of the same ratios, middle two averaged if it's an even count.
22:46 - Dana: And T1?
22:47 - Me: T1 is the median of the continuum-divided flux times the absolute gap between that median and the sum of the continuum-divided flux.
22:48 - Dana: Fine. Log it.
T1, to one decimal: 4.5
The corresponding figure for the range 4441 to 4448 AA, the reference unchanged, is 6.9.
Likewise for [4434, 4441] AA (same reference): 8.0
